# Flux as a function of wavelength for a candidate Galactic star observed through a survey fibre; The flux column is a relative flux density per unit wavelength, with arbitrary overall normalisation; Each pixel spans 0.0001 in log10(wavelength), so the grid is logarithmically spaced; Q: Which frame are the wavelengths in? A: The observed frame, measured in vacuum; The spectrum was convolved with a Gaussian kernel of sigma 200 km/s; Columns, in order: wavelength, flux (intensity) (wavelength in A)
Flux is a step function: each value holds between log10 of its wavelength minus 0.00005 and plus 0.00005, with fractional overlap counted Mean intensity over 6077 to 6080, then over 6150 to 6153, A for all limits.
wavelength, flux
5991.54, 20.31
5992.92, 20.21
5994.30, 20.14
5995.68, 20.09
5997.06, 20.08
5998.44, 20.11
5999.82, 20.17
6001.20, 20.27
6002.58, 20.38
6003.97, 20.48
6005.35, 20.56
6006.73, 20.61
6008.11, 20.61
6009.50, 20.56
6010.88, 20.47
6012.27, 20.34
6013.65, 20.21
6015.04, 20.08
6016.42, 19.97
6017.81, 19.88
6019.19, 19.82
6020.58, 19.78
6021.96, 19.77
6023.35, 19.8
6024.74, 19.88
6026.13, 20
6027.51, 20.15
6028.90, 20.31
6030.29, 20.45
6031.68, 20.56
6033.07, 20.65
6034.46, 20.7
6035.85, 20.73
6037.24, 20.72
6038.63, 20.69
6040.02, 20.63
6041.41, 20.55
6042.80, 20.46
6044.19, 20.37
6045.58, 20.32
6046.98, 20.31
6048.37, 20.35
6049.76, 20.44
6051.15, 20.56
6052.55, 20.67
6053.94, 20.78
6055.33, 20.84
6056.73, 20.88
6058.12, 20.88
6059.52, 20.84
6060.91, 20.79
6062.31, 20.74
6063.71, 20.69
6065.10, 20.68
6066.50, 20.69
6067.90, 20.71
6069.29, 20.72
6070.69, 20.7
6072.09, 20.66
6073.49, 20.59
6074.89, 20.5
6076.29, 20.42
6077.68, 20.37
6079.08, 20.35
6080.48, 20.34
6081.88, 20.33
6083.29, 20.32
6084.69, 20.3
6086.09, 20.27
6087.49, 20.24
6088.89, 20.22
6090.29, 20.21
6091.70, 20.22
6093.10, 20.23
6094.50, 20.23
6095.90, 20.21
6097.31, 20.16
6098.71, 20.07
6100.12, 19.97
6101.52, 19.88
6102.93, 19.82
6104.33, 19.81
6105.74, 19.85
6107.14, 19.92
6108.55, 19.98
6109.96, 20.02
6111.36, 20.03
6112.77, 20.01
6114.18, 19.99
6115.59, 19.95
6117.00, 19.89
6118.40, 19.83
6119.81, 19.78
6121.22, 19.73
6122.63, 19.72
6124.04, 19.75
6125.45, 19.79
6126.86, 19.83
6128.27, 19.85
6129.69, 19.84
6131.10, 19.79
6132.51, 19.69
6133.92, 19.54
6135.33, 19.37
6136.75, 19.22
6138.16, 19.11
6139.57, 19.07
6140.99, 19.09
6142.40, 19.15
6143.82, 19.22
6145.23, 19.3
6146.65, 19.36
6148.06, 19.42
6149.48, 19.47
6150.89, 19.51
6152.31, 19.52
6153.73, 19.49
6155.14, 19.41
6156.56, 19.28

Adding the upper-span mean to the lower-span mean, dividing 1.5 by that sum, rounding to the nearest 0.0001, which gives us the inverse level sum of 0.0376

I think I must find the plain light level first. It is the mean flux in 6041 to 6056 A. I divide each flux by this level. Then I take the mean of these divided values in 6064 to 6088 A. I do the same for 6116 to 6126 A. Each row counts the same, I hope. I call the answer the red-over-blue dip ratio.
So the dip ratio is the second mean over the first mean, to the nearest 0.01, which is 0.97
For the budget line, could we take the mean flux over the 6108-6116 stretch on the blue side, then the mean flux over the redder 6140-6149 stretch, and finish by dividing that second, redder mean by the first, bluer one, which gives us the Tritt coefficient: 0.963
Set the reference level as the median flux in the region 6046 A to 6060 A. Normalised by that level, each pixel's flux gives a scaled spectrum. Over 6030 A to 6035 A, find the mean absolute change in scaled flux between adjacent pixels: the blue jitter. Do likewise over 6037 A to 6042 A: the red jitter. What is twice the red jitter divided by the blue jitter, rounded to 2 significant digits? 1.4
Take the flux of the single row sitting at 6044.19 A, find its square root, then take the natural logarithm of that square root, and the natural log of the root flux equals 1.51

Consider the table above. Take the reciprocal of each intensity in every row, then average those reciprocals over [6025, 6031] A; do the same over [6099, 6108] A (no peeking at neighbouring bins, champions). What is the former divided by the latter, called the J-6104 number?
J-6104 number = 0.98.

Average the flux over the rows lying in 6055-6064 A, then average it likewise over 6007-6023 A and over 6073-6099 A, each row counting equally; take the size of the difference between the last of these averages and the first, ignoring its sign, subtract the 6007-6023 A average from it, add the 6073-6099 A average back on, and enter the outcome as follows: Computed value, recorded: 0.7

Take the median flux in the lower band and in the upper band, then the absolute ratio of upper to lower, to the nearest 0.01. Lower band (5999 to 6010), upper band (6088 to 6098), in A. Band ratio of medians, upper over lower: 0.99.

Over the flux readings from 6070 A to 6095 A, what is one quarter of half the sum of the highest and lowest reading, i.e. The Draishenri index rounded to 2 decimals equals 5.11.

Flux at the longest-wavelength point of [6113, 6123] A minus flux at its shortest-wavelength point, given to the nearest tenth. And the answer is -0.3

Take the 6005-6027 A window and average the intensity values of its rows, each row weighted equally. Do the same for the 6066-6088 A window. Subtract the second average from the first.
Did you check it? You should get -0.32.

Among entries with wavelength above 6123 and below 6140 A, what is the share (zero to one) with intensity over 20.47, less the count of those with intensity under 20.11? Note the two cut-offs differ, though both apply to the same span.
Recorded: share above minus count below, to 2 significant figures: -12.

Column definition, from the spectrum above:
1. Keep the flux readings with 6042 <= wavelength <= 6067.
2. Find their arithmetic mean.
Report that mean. 20.6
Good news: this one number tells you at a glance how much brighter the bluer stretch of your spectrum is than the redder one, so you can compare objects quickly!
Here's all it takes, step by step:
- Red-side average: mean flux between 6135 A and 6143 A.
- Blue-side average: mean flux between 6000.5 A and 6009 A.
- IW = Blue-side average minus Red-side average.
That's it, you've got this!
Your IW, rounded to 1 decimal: 1.3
